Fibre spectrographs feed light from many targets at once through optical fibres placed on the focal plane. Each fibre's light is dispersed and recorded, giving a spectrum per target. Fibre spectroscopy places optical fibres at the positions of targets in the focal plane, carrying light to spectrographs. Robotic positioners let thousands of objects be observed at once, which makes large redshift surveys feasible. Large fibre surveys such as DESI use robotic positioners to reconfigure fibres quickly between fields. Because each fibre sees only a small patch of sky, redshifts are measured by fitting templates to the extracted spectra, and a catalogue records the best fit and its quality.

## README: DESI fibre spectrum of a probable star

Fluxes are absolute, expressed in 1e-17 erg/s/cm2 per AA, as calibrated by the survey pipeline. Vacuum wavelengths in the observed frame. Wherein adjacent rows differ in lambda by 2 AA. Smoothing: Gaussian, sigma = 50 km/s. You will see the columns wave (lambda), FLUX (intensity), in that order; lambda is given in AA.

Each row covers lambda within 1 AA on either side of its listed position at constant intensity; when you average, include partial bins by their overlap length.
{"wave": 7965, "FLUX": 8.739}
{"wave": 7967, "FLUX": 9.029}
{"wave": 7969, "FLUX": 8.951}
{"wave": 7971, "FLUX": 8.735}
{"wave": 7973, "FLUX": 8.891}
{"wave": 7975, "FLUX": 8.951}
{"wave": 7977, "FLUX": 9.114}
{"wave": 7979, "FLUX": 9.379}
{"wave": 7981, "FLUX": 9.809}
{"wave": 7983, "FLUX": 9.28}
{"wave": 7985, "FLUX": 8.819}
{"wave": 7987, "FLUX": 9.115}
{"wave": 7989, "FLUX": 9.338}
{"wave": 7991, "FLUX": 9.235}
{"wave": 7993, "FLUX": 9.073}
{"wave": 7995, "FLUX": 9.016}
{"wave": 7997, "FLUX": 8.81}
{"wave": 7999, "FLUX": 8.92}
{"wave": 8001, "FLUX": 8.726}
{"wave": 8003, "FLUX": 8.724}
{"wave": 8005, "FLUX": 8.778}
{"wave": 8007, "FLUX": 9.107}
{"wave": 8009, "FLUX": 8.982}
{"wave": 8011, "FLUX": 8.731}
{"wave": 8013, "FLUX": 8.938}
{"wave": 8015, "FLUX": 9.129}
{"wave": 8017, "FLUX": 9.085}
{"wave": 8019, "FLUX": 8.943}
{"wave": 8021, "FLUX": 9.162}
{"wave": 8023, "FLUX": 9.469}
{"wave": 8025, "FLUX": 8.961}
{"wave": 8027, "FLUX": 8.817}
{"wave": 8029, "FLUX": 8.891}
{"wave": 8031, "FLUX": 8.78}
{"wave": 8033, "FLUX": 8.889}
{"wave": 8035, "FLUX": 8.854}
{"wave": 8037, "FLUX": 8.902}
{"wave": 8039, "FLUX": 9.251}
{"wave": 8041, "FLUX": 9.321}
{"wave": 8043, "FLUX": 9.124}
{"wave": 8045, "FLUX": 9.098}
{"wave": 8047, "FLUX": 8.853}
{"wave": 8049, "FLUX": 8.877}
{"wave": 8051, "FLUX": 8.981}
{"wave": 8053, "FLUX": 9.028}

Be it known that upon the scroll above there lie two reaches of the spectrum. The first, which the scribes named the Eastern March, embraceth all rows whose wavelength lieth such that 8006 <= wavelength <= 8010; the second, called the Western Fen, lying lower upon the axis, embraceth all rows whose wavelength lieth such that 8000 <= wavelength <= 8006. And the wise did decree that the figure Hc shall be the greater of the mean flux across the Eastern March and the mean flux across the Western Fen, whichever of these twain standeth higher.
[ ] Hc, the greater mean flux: 9.04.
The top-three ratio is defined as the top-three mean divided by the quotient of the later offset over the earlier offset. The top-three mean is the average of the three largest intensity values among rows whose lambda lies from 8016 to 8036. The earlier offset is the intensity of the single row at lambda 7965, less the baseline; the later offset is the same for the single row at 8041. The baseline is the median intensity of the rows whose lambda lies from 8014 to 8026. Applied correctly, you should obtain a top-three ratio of -16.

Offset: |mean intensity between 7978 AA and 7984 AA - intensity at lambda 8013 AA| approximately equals 0.6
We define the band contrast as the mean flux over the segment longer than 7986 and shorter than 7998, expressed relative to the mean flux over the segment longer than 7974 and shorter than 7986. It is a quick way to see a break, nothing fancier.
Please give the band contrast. 0.99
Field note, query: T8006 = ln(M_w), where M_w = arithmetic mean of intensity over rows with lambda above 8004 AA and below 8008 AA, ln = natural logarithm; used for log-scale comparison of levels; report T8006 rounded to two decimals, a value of 2.19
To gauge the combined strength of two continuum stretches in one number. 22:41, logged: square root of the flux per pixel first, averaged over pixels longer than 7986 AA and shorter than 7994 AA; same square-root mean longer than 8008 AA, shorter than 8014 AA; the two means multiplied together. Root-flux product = 9.04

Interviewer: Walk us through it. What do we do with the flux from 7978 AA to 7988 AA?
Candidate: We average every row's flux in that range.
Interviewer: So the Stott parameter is 9.28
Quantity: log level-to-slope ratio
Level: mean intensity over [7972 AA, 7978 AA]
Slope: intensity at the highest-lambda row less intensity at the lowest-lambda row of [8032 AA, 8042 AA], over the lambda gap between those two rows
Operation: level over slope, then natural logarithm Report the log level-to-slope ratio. 5.11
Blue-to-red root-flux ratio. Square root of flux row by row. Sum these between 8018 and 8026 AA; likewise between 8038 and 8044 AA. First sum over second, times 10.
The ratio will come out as 13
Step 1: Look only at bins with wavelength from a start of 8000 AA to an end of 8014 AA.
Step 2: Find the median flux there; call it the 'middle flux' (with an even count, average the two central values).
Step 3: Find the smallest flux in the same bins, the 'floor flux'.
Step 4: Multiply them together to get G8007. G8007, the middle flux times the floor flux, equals 76.6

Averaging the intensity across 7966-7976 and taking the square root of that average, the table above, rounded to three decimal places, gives 2.985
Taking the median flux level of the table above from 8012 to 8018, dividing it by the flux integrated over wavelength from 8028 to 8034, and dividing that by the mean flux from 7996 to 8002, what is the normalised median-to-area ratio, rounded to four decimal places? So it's 0.0194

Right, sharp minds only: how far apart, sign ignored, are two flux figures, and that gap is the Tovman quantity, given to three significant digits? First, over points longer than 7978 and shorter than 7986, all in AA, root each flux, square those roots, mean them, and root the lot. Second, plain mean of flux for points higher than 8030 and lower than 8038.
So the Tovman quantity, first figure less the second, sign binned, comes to 5.80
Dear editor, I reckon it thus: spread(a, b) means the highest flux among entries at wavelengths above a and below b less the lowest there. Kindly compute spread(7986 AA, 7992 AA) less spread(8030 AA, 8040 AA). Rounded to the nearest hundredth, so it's -0.25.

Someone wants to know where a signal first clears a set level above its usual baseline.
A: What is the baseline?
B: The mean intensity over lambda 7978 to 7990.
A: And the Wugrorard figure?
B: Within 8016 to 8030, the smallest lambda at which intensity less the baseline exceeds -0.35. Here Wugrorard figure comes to 8017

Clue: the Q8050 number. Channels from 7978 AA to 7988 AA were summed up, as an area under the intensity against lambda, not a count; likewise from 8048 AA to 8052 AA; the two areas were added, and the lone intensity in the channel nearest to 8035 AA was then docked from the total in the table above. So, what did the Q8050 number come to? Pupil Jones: 120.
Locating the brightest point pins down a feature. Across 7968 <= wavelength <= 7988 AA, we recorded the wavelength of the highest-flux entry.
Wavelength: 7981 AA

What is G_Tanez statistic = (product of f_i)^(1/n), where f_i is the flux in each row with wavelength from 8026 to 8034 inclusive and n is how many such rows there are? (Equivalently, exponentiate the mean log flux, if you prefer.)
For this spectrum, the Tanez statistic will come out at 8.84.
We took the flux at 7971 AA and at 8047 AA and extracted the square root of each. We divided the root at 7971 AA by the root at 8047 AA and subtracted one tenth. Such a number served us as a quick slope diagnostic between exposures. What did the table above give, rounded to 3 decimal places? 0.893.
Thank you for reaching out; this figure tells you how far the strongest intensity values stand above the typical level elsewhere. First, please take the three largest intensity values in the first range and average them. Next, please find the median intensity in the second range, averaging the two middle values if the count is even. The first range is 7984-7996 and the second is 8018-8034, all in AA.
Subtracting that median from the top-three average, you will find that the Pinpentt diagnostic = 0.31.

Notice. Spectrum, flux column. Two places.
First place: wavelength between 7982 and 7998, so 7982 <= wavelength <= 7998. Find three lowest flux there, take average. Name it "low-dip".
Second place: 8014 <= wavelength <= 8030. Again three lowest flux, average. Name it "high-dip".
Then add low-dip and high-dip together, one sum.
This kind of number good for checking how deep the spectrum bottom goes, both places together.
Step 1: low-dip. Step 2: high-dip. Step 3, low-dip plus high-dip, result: 17.8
